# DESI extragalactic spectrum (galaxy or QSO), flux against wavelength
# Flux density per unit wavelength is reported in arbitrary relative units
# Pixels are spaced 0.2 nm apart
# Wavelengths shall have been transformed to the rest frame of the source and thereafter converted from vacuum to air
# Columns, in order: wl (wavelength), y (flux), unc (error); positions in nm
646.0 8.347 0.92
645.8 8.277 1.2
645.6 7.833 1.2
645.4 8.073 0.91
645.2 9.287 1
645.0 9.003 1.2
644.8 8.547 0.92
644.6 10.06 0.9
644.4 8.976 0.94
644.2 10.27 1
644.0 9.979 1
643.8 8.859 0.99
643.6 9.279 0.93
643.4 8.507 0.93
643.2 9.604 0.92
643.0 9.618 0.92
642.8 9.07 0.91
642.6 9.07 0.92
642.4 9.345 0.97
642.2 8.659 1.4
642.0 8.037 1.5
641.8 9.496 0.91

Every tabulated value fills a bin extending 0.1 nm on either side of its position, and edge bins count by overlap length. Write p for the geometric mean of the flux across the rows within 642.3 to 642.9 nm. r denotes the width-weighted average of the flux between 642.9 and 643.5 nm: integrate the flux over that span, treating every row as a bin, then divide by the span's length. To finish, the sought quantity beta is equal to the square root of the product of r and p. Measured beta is 9.2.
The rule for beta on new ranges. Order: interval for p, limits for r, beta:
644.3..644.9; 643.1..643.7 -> 9.2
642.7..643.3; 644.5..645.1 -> 9.3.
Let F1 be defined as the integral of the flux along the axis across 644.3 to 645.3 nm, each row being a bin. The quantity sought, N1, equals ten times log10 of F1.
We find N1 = 9.63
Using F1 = 9.2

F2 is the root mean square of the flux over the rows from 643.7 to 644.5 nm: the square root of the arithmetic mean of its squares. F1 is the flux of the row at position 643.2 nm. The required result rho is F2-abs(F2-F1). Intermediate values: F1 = 9.604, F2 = 9.54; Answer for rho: 9.5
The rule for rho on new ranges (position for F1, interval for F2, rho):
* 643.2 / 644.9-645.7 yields 7.5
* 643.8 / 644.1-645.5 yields 8.9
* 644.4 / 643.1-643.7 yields 9.0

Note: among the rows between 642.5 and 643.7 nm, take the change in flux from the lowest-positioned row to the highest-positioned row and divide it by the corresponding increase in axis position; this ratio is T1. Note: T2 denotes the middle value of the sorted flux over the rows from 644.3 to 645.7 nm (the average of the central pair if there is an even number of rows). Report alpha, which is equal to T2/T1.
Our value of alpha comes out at 43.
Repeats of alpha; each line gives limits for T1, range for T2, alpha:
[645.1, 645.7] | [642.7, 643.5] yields -3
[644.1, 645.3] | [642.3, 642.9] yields -9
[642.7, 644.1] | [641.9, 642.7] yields 12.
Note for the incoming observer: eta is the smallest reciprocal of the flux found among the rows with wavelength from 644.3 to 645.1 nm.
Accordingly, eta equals 0.099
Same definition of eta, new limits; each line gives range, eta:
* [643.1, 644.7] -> 0.097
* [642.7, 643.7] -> 0.104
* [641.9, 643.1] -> 0.104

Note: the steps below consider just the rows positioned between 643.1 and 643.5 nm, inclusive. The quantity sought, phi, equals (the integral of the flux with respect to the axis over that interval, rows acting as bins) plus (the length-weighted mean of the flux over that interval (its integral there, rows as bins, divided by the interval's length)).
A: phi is 12.7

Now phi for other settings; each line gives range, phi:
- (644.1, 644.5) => 13.5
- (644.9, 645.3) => 12.8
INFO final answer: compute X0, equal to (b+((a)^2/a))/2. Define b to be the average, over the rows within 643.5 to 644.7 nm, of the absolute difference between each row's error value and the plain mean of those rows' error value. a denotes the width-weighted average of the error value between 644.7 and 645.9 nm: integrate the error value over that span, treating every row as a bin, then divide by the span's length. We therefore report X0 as 0.55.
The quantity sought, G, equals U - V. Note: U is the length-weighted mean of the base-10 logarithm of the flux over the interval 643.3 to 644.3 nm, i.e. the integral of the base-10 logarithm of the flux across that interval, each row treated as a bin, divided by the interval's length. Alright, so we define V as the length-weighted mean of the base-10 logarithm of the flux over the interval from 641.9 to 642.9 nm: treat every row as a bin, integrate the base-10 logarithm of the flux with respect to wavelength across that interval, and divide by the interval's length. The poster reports 0.025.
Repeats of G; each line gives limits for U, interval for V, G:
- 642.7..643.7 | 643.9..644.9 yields -0.016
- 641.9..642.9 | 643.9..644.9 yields -0.034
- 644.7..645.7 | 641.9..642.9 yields -0.015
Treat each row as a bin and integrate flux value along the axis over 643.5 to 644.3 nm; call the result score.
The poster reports 7.68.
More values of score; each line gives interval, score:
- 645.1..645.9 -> 6.69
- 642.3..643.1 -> 7.42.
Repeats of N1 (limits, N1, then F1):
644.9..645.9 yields 9.29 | 8.5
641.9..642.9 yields 9.46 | 8.8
